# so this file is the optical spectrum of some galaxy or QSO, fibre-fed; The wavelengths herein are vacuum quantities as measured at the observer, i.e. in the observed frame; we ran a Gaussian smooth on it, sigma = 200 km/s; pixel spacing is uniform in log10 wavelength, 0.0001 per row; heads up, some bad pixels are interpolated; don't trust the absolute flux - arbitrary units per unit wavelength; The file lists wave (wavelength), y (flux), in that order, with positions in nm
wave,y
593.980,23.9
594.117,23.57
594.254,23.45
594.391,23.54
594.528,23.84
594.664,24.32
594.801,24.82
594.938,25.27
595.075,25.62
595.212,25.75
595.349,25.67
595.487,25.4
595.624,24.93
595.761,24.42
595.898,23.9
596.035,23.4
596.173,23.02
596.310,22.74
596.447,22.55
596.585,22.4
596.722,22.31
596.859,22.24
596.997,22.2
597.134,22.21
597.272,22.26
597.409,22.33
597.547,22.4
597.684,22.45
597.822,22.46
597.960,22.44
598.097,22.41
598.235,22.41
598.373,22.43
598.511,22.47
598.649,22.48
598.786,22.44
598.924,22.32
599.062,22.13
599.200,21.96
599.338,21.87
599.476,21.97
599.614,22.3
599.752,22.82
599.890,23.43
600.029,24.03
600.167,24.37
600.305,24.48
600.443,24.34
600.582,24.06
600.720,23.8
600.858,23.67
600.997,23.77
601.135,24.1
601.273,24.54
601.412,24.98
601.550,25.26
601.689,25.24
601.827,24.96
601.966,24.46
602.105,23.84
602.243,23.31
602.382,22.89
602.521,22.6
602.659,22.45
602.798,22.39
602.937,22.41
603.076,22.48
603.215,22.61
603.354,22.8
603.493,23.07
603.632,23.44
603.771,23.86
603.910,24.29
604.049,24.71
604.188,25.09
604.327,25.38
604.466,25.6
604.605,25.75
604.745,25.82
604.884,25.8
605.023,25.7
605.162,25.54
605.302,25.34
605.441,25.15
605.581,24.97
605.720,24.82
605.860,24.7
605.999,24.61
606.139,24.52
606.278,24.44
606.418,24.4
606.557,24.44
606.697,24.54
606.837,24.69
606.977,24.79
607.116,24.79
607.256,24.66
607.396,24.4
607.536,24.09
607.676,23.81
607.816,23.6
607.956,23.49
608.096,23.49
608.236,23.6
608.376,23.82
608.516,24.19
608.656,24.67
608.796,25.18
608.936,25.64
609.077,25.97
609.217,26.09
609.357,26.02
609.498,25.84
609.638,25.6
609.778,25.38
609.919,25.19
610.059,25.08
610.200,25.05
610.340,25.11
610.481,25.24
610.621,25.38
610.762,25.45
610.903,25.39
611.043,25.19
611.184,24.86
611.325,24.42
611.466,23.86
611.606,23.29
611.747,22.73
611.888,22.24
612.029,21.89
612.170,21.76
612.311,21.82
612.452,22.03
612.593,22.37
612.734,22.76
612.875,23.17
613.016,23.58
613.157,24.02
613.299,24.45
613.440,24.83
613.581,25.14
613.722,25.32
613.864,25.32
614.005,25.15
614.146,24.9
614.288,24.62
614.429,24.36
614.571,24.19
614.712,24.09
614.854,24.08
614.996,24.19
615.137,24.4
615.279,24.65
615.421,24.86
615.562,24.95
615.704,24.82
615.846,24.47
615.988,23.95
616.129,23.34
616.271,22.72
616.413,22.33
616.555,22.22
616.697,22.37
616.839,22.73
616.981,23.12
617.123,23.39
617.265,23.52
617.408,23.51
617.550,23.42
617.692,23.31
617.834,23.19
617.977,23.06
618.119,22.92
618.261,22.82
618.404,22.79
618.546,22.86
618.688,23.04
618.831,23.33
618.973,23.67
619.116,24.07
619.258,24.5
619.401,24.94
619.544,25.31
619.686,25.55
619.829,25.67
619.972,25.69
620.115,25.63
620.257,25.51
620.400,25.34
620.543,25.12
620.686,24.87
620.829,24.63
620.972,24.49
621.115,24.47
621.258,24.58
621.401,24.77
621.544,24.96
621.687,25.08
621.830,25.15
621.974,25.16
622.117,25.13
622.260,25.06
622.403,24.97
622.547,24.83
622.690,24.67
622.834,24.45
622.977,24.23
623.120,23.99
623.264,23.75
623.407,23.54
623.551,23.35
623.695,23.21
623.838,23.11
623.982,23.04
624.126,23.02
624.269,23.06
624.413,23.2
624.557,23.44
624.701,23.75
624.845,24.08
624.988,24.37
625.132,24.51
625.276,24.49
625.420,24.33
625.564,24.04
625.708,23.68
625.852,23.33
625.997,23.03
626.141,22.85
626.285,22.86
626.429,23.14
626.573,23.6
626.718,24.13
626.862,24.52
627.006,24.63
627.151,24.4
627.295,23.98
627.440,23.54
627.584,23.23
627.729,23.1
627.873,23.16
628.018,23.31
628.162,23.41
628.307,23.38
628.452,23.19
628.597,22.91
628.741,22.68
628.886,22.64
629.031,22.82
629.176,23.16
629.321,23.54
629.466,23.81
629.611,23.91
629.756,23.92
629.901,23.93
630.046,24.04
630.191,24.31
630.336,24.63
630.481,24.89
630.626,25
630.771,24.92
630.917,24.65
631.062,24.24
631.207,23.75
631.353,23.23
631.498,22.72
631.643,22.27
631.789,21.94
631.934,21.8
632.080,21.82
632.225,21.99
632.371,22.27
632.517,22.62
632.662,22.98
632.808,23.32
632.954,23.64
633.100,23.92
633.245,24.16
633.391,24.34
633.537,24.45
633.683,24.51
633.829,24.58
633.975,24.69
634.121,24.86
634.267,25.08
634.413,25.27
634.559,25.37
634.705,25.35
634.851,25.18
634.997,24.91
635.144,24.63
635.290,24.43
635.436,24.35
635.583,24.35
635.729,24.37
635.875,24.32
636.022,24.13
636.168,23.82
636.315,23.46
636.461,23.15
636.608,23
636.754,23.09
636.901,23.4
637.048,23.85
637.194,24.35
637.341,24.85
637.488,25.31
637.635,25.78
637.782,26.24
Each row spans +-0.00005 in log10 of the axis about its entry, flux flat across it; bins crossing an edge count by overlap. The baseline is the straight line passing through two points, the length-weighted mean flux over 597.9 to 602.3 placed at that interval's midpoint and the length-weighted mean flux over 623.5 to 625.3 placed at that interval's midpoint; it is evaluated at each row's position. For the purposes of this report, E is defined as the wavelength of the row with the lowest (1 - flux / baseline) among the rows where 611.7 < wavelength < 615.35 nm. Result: 613.722 nm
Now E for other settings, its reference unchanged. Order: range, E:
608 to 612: 609.217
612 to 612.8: 612.734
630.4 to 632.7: 630.626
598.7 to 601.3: 601.273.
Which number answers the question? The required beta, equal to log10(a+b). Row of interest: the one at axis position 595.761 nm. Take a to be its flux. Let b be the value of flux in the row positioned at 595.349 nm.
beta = 1.70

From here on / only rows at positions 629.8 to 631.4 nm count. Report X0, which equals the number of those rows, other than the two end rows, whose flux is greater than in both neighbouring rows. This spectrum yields 1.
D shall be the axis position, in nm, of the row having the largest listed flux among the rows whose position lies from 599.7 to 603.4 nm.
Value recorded 601.550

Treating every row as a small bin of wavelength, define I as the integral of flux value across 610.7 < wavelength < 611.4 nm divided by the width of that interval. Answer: 25.0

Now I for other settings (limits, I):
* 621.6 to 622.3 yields 25.1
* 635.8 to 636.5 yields 23.8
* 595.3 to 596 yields 24.8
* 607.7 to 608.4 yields 23.6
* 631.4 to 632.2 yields 22.2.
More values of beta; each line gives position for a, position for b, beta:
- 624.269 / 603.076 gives 1.66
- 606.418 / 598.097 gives 1.67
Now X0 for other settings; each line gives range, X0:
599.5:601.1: 1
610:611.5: 1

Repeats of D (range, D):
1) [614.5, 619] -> 615.562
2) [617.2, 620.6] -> 619.972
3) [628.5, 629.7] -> 629.611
